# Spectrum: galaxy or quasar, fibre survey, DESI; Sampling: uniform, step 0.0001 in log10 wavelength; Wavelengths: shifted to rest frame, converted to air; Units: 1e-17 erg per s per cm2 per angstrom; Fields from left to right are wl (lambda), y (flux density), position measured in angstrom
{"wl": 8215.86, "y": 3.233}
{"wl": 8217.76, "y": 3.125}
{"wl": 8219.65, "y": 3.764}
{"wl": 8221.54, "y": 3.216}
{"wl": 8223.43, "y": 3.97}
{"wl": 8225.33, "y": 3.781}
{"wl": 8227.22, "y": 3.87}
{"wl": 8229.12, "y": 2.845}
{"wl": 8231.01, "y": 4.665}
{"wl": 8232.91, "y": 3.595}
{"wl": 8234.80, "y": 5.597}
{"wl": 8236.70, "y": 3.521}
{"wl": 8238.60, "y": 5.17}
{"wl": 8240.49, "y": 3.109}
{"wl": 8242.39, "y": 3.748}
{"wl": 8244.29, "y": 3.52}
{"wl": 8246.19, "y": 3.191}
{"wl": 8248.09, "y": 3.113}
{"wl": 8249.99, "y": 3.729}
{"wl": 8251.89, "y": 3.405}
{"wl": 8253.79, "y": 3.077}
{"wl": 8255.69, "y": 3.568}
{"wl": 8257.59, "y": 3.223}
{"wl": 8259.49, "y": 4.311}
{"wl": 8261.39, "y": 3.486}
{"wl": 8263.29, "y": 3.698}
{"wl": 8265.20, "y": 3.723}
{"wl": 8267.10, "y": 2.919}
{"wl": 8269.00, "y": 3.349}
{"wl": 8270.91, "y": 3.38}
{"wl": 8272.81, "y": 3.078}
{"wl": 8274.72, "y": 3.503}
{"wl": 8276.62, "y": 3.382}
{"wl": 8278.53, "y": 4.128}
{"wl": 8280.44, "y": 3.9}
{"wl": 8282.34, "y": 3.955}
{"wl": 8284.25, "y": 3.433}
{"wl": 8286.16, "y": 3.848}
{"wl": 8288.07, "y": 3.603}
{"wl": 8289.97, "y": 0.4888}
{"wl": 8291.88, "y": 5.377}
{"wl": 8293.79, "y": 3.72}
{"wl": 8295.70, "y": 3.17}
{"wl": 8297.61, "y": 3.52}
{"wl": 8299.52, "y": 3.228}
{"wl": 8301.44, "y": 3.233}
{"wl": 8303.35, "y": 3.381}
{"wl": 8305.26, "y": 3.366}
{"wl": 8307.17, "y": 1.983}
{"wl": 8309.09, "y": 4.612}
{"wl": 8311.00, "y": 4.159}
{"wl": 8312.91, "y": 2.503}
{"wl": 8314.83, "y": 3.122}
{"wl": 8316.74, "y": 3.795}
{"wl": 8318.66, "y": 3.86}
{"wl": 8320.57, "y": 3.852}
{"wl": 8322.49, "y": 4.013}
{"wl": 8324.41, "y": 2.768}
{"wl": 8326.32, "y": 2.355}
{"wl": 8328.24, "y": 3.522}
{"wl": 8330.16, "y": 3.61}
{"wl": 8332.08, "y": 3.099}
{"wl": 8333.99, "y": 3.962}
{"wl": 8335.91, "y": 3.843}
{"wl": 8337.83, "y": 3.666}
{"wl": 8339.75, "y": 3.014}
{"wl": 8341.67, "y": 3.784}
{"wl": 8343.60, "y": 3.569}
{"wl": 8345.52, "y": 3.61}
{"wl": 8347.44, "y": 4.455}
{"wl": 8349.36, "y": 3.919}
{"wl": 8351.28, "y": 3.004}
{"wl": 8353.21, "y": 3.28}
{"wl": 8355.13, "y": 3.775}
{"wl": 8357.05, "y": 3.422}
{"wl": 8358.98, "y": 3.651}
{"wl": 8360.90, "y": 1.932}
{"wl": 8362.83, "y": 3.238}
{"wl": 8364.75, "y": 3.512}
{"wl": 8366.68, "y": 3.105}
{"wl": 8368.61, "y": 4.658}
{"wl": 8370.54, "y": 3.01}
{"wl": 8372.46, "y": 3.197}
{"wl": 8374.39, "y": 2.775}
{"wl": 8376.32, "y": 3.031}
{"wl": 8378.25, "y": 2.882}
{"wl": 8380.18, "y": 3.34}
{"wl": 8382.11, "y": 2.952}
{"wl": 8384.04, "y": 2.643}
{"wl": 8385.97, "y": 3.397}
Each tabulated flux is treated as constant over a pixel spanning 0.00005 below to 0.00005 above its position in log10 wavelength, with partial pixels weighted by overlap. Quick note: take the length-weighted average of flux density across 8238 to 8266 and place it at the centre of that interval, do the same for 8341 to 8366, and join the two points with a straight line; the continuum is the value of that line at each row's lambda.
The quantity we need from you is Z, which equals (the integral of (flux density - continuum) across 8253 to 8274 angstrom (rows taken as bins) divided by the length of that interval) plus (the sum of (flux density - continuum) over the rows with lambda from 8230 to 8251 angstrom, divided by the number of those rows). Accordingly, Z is 0.2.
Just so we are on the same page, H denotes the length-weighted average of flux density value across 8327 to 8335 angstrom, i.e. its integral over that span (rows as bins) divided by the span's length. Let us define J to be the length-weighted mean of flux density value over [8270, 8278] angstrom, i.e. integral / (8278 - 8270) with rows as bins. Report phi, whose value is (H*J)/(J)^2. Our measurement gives 1.039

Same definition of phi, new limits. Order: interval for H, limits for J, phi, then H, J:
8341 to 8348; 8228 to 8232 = 1.018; 3.82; 3.8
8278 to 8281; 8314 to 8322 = 1.087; 4.01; 3.7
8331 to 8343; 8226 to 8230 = 1.049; 3.56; 3.4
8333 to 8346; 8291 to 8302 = 0.980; 3.63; 3.7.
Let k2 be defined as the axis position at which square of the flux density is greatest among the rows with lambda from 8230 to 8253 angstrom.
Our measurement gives 8234.80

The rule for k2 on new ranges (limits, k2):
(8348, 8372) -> 8368.61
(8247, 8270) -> 8259.49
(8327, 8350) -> 8347.44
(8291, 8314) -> 8291.88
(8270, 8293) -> 8291.88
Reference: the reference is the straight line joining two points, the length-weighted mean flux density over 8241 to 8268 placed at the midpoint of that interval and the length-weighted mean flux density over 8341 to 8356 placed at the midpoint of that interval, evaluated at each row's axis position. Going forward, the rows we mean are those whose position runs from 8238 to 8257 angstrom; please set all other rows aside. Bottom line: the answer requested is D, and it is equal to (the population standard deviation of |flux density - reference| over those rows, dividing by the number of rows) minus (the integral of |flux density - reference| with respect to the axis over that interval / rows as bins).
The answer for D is -6.4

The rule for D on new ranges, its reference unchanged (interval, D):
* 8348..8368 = -9.3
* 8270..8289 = -4.7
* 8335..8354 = -5.9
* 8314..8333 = -7.9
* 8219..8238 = -11.6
